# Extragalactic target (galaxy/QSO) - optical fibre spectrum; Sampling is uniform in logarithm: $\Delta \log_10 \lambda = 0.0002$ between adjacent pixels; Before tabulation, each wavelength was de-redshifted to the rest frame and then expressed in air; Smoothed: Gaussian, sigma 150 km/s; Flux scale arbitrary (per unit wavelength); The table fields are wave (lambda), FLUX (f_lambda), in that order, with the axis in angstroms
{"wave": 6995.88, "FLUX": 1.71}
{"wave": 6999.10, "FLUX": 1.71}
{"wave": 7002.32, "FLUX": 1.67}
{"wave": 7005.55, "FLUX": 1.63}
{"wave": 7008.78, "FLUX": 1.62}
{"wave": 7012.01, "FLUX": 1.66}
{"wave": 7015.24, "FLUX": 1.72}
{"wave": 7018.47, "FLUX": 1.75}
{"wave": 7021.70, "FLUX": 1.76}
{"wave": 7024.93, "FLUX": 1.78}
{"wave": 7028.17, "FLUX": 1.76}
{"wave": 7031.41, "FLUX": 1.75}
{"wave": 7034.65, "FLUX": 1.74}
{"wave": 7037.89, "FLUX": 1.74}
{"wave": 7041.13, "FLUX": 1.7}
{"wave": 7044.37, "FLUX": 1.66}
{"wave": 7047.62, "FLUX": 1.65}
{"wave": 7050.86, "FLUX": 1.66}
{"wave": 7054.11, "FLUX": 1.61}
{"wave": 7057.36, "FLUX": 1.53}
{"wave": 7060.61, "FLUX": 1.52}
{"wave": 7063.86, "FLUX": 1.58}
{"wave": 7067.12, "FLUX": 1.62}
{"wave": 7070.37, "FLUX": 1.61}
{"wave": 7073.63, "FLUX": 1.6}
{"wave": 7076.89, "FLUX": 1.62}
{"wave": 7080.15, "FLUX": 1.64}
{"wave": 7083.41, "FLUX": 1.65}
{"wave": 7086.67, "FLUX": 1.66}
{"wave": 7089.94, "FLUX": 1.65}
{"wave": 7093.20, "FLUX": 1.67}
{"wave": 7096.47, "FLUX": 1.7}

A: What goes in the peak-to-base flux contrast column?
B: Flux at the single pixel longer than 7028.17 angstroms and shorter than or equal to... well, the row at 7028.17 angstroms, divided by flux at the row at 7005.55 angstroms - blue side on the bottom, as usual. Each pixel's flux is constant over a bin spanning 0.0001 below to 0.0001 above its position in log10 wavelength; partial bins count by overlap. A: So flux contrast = 1.08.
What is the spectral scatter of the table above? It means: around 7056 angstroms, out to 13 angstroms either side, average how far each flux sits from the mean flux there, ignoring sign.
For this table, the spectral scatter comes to 0.045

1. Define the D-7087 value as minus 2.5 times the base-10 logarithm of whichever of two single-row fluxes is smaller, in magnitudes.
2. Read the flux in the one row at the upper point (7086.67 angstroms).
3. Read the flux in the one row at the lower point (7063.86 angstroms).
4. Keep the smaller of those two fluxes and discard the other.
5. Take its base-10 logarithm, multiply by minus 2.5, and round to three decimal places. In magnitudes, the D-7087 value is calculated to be -0.497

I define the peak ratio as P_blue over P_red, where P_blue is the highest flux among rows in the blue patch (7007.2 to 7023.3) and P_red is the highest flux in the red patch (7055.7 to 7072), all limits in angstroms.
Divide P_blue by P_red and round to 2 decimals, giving 1.09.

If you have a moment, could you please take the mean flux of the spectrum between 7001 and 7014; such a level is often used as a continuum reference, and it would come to 1.65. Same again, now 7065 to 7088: 1.63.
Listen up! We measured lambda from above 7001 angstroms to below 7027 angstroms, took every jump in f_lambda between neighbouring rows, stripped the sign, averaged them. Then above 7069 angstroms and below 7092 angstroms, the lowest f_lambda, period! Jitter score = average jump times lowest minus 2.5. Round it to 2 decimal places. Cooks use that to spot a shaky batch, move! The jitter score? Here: -2.45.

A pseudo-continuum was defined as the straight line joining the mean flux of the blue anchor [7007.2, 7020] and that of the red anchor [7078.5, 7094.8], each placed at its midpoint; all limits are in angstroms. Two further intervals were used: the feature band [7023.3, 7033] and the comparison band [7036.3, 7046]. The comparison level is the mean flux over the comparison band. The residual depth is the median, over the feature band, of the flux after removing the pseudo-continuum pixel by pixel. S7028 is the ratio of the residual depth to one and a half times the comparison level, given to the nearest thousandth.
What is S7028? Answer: 0.031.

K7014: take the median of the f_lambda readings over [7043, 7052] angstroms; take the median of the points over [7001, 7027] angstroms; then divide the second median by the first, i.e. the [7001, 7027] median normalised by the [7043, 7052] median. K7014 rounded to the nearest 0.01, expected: 1.02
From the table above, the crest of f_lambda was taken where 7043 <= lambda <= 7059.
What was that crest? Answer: 1.66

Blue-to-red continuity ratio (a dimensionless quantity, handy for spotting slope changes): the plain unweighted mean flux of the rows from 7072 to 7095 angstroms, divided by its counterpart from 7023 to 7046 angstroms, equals 0.95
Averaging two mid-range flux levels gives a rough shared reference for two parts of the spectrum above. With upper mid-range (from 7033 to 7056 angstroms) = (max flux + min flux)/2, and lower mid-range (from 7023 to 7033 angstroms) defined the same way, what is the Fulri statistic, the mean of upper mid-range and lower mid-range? 1.72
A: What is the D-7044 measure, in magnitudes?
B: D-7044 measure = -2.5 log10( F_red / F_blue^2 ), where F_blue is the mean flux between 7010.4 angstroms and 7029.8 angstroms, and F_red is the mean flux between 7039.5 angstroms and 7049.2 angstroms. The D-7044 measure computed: 0.64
